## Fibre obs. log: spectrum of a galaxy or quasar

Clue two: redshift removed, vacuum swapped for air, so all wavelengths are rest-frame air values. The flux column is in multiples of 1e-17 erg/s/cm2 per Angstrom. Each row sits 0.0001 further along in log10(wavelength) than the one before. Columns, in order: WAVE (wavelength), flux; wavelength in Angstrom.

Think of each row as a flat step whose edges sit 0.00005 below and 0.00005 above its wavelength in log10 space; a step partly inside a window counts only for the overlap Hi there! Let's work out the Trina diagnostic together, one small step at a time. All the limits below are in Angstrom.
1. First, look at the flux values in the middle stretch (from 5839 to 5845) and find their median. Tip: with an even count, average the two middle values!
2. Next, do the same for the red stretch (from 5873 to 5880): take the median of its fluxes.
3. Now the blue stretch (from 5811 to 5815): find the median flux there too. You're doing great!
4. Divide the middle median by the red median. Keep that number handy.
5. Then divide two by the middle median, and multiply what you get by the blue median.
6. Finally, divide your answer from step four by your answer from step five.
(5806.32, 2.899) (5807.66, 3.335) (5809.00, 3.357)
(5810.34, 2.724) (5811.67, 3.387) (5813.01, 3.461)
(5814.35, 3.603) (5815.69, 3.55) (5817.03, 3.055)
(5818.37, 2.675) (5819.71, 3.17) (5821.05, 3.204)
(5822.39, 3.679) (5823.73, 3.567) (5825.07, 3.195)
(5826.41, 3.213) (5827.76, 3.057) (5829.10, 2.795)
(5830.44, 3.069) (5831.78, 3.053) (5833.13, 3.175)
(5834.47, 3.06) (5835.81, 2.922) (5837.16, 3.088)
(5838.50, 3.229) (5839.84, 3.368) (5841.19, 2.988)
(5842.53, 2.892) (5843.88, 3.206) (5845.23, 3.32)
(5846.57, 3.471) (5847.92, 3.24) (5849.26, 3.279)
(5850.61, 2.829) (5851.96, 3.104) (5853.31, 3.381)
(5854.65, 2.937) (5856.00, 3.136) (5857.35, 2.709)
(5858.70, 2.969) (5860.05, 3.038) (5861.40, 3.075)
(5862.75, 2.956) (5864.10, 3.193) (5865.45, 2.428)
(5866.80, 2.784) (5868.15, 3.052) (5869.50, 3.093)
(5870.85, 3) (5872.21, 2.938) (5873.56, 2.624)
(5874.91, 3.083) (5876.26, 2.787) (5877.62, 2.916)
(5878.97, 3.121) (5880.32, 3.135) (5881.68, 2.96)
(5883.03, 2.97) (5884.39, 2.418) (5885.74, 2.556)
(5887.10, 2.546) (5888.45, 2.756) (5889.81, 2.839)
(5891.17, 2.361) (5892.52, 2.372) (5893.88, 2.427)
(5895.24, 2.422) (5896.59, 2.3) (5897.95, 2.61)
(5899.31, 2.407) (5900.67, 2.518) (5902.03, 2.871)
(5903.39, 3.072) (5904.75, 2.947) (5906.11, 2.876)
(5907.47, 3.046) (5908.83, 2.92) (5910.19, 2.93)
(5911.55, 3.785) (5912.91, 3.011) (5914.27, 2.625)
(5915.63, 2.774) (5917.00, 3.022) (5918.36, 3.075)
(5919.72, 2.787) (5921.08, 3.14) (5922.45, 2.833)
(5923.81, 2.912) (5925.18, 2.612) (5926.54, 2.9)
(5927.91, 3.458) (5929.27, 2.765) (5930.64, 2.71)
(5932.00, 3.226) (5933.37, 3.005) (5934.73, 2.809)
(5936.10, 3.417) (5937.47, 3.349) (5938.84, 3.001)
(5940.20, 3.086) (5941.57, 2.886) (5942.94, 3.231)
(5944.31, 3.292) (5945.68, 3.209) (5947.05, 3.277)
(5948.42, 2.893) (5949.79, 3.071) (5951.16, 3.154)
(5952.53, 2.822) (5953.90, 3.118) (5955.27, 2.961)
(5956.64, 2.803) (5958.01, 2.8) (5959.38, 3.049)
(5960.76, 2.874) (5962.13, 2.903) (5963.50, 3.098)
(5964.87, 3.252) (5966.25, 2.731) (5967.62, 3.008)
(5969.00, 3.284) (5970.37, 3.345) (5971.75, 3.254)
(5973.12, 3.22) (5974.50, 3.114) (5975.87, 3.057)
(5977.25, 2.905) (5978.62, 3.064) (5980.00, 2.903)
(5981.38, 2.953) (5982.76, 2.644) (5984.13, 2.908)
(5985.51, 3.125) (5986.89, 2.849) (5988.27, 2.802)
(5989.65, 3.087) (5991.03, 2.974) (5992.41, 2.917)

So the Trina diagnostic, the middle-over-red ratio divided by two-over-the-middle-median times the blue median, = 0.475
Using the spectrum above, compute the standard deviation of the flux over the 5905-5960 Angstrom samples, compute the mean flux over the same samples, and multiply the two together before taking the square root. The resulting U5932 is 0.85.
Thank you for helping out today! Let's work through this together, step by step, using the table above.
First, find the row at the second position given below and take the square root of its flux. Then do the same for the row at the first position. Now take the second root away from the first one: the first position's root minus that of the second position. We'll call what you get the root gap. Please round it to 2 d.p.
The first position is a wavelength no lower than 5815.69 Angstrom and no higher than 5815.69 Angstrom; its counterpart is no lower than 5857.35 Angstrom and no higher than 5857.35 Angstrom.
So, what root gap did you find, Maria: 0.24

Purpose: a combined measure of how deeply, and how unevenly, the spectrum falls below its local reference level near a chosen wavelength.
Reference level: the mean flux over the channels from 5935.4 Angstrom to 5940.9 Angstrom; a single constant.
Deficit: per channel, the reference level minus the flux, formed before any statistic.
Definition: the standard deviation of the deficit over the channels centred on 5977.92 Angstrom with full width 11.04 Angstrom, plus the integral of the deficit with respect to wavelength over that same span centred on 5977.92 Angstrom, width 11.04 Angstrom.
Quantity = 2.7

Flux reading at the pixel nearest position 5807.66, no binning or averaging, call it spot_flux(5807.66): 3.335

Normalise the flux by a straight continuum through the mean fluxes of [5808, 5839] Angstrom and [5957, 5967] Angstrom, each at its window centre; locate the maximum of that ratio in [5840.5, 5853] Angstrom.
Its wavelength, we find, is 5846.57 Angstrom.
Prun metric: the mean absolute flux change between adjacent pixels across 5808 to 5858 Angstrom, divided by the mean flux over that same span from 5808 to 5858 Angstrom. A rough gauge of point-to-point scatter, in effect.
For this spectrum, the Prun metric 0.078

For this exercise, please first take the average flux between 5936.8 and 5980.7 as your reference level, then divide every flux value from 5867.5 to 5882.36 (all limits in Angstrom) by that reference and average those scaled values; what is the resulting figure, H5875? 0.97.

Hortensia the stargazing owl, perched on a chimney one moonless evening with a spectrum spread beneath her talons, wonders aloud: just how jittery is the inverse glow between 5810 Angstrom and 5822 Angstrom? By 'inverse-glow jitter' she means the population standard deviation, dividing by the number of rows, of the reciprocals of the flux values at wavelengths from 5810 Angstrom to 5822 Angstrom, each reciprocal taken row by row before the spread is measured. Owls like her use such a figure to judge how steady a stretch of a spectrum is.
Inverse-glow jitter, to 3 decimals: 0.033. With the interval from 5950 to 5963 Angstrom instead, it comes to 0.015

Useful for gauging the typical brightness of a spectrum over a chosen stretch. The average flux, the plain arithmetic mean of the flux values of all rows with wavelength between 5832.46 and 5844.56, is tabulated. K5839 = 3.10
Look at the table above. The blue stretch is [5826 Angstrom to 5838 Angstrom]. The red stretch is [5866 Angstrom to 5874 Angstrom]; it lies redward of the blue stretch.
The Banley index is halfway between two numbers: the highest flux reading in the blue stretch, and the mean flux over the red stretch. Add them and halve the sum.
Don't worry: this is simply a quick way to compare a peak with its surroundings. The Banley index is 3.06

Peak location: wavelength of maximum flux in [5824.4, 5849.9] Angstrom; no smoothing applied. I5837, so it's 5846.57 Angstrom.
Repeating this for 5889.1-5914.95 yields 5911.55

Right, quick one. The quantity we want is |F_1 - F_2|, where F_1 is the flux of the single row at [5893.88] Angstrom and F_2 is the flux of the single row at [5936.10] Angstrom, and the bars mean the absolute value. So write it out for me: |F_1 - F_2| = 1.0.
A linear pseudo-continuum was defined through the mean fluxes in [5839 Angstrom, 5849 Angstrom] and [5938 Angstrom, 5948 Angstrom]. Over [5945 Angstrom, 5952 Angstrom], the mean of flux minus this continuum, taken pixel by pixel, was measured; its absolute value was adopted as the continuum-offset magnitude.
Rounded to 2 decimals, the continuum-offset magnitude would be 0.02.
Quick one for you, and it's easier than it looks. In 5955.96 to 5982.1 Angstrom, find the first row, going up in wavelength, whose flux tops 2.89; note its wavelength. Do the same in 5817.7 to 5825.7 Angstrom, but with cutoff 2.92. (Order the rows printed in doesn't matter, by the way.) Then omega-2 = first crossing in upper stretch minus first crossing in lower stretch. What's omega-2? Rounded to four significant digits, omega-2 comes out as 139.7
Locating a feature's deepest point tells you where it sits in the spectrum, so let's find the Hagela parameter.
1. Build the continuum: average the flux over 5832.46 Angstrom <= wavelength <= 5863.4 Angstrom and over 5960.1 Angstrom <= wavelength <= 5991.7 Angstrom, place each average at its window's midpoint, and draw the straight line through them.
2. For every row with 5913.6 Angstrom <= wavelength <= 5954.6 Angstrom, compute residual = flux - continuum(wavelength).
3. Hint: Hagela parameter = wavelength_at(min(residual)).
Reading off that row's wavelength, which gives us 5925.18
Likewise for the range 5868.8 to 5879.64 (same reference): 5873.56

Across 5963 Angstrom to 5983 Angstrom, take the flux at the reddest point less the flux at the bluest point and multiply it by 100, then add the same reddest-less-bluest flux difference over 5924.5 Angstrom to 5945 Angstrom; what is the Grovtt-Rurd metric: -45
